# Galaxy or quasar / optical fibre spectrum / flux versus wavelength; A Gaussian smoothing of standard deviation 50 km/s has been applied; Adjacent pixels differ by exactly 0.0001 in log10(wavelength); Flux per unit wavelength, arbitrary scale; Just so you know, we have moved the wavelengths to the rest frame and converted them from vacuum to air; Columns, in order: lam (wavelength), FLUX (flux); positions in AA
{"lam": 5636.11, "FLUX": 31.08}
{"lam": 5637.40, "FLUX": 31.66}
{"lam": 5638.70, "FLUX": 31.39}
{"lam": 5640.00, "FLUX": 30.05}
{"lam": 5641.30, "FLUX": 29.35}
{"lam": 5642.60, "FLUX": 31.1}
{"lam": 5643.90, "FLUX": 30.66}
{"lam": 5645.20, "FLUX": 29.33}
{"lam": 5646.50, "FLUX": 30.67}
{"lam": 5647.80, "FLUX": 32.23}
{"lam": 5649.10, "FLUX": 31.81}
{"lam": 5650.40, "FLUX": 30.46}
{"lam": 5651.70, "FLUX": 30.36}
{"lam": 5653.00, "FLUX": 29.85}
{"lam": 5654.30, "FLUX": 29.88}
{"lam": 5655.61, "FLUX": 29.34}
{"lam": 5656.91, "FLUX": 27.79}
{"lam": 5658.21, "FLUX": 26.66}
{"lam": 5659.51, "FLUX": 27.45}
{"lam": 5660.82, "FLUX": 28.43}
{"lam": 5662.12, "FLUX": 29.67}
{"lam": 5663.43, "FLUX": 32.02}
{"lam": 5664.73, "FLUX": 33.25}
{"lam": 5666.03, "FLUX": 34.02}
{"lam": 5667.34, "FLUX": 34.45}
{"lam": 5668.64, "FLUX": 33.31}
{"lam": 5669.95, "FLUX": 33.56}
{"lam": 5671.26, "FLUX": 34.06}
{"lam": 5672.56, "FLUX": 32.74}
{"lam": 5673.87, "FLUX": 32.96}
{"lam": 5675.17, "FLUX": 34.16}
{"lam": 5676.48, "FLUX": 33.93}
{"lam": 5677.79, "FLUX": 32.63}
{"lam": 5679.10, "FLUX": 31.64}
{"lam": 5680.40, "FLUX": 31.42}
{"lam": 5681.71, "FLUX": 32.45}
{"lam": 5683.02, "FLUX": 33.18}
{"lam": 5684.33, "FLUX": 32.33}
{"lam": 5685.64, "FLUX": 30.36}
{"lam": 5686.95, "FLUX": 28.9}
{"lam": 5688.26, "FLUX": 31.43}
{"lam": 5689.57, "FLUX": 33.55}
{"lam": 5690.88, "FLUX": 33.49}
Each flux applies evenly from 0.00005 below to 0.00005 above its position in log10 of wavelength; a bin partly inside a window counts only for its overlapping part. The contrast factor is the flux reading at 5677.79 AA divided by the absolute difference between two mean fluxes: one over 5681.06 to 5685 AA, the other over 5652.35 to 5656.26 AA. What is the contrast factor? 11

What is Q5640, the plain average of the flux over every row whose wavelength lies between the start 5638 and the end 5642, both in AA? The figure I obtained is 30.3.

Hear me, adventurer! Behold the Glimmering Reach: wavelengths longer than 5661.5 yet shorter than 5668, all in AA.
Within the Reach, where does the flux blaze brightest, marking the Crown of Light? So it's 5667.34 AA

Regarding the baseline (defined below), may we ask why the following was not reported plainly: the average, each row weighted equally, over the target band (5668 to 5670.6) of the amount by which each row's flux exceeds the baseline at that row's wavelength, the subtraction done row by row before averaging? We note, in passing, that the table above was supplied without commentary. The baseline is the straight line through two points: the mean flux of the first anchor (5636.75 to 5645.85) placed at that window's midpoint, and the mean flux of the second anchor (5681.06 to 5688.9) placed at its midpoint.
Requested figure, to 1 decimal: 2.3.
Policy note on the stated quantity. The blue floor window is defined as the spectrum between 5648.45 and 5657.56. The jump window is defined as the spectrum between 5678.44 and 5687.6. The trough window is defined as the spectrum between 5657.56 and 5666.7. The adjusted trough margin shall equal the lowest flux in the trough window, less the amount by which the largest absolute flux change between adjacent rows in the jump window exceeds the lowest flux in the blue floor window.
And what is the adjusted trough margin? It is 52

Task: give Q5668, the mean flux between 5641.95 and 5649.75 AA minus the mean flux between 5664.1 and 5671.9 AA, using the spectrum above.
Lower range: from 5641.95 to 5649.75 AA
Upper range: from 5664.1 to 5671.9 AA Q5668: -2.8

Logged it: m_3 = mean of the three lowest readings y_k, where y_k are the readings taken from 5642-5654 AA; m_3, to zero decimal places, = 30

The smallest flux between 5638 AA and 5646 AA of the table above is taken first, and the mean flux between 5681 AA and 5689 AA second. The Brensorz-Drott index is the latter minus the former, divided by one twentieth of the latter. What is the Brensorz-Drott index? 1.3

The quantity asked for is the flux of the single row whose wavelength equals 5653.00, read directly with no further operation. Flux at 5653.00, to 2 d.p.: 29.85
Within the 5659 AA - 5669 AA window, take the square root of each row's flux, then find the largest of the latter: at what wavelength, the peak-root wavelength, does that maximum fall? 5667.34 AA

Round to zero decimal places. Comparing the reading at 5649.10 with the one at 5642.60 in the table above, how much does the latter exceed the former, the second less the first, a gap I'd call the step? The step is -1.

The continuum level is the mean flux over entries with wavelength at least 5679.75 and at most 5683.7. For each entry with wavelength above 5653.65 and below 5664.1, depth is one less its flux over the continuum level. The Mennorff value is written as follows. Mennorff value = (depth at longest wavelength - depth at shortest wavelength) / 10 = -0.007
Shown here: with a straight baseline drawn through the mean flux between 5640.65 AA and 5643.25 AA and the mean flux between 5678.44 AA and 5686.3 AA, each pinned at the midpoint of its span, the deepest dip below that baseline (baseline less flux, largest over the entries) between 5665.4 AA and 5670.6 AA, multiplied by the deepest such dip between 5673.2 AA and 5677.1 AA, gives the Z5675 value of 2.8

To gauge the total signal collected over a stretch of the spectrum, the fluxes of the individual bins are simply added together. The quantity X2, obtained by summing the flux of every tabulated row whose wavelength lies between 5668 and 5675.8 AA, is 201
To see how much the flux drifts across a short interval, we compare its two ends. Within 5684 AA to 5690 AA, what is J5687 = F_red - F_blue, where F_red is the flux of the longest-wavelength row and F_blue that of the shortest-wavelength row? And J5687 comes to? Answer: 1.2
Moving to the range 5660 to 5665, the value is 4.8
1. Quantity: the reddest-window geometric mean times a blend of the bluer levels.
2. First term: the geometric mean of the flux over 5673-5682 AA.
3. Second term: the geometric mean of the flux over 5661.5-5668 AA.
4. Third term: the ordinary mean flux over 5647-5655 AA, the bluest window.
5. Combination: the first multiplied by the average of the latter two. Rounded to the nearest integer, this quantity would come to 1037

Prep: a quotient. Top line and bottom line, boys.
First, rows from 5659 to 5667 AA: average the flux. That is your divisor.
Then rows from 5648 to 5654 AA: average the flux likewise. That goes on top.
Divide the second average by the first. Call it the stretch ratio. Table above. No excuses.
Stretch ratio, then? 0.99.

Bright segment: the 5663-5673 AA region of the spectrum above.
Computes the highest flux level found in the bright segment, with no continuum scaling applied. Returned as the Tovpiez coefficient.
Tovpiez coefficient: 34.45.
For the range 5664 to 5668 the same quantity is 34.45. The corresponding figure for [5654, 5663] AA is 29.88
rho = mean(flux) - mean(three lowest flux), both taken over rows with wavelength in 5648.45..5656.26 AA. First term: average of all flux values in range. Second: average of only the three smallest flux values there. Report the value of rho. 0.59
